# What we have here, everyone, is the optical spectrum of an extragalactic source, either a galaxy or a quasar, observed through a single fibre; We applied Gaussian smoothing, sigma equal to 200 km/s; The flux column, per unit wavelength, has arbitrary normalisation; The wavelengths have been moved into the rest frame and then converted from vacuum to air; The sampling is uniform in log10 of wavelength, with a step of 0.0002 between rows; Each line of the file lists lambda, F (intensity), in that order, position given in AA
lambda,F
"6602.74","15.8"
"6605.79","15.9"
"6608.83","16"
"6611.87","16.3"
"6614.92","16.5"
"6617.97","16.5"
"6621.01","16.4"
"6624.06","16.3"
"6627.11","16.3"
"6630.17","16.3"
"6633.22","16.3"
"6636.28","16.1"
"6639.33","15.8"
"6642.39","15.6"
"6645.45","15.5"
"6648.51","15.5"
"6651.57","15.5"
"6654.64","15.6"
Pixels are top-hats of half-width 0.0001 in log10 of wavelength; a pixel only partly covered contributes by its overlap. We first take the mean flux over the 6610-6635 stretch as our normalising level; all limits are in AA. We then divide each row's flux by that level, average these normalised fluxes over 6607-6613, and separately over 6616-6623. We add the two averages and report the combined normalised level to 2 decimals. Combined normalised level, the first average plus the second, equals 1.99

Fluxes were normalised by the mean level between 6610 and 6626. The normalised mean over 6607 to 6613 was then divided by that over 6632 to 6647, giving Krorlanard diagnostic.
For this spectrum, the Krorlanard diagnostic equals 1.02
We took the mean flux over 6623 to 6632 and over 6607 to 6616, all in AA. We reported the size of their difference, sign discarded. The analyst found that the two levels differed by 0.0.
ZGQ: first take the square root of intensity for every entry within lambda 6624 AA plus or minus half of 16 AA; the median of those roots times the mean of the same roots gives 16.3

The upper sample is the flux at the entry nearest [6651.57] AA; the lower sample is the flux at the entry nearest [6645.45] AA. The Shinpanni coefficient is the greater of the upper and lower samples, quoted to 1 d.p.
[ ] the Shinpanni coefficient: 15.5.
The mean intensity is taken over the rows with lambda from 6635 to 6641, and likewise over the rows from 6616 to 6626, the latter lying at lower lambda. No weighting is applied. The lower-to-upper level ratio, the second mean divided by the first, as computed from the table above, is 1.03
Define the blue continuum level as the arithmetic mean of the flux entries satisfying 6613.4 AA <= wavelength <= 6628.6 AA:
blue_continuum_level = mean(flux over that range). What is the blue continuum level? 16.4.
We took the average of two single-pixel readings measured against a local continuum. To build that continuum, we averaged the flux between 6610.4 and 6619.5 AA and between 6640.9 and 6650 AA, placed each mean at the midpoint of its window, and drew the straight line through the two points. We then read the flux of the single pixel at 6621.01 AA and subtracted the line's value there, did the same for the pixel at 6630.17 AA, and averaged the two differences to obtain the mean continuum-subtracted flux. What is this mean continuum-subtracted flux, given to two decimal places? 0.23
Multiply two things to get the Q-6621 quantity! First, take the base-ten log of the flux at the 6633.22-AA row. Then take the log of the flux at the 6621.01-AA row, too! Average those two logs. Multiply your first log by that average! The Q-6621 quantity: 1.47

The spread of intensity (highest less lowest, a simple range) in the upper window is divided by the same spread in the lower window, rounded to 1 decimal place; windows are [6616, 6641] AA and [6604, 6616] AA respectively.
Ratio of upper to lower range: 1.2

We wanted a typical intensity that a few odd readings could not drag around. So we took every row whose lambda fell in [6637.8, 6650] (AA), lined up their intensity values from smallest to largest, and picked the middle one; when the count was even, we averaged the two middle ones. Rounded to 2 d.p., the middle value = 15.55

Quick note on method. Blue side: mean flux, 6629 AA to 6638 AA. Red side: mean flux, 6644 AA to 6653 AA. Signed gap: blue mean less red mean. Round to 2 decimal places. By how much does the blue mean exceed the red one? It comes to 0.73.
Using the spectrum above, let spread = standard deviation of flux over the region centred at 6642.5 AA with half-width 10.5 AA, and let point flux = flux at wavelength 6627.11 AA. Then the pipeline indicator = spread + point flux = 16.6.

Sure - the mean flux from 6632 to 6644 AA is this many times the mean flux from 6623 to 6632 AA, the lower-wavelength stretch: 0.98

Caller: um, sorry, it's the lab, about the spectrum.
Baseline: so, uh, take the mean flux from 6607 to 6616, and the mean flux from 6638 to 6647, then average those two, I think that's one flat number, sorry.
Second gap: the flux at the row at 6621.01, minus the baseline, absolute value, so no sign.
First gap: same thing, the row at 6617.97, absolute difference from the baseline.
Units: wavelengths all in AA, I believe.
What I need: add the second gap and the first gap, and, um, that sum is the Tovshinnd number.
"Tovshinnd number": 1.0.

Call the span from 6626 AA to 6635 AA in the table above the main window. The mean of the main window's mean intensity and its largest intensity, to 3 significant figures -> 16.3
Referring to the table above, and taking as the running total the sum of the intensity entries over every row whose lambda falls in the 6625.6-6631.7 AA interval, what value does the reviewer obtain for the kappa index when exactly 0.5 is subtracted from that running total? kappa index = 32.1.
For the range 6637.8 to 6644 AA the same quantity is 30.9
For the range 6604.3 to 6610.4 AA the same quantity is 31.4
